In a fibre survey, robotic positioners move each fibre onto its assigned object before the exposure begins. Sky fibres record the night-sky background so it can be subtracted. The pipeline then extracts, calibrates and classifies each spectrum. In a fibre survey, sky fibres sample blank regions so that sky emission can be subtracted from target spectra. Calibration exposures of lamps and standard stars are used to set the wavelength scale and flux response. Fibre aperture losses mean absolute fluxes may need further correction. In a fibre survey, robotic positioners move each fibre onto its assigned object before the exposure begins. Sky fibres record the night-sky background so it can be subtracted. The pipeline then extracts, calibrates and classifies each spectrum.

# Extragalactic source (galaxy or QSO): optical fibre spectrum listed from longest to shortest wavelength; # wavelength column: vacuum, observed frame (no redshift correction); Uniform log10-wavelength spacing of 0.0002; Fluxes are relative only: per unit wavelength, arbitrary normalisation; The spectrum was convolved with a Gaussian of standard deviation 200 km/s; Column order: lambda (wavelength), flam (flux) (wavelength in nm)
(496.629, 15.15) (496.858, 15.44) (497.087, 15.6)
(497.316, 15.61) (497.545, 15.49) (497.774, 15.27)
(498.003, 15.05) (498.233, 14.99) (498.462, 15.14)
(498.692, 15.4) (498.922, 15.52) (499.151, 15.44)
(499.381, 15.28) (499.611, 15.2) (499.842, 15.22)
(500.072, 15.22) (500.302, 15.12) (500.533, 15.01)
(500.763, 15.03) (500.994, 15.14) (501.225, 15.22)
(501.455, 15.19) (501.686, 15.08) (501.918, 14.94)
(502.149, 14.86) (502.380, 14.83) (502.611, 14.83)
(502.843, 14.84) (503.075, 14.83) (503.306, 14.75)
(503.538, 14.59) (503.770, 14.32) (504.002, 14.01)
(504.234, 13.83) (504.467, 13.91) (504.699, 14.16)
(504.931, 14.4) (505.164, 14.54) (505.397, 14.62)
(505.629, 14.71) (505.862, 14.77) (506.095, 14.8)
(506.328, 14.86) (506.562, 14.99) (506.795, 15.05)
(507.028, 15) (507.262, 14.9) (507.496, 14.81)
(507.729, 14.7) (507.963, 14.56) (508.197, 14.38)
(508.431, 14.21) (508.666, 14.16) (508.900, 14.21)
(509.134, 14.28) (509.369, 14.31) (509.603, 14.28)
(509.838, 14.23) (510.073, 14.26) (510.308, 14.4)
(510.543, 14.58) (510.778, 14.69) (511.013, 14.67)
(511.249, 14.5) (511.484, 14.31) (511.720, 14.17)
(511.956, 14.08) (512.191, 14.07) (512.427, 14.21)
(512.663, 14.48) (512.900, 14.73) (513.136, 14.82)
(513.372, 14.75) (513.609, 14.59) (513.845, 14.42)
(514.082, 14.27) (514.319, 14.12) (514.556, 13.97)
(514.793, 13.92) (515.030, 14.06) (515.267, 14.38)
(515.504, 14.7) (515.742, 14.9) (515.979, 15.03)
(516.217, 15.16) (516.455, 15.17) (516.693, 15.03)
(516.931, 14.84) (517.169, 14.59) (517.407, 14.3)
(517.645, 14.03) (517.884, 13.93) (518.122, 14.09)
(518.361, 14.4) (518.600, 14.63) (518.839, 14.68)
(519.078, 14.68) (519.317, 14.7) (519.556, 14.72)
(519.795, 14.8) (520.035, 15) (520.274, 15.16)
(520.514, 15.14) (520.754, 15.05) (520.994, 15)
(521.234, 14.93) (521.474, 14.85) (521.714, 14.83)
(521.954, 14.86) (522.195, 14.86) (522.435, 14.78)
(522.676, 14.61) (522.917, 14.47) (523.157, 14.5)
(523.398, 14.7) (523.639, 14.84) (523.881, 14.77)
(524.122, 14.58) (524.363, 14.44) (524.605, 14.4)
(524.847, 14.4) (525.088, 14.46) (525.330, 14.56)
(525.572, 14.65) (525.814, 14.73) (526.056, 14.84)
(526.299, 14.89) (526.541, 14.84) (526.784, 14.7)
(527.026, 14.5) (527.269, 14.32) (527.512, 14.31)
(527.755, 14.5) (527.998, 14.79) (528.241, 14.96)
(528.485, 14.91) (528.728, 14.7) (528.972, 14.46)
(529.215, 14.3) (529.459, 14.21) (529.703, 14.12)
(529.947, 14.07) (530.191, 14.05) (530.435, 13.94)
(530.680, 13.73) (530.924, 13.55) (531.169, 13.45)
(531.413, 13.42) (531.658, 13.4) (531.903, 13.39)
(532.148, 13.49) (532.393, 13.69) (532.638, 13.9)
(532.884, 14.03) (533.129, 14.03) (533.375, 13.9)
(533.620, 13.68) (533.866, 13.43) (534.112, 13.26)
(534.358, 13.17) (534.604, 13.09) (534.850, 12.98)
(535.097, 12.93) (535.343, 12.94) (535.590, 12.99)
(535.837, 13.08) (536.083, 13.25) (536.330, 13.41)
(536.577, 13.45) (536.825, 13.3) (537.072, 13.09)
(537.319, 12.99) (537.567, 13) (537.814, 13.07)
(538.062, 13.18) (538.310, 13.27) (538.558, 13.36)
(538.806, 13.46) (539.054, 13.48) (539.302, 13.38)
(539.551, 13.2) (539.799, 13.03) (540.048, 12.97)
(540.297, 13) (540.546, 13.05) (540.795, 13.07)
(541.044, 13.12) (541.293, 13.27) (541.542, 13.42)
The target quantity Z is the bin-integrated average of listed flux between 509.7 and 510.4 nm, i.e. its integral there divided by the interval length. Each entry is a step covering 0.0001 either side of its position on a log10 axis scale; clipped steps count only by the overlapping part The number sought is 14.3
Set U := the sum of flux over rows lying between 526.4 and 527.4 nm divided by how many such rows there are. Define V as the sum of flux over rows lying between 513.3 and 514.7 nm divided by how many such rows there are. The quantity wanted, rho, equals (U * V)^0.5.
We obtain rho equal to 14.5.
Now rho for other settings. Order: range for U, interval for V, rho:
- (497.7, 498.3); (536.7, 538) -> 14.1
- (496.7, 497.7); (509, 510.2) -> 14.9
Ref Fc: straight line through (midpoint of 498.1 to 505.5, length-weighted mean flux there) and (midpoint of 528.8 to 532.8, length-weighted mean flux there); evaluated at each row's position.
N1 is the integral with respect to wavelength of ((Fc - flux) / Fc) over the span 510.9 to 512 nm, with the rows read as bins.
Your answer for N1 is 0.01 nm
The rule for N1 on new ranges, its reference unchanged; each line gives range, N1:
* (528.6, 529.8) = -0.04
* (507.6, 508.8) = 0.02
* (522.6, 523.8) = -0.04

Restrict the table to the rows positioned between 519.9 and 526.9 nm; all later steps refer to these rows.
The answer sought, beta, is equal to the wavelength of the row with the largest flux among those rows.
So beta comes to 520.274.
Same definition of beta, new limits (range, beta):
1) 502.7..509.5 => 506.795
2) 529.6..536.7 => 529.703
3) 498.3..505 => 498.922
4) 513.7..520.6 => 516.455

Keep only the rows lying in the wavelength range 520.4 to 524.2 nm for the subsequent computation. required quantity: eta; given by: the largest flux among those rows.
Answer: 15.14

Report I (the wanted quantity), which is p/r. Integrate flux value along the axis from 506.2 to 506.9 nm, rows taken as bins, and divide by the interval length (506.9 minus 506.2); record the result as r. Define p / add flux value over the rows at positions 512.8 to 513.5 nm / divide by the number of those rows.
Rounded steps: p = 14.8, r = 15.0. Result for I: 0.99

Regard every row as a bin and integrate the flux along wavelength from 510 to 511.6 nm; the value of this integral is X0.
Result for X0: 23.2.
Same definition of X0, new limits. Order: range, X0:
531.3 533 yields 23.1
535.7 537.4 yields 22.5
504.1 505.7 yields 22.9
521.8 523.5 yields 25.0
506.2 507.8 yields 23.9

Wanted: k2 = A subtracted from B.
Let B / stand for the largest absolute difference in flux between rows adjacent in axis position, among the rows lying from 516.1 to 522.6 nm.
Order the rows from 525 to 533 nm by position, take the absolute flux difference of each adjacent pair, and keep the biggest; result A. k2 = 0.020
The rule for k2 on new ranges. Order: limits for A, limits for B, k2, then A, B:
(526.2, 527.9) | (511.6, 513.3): 0.070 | 0.20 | 0.270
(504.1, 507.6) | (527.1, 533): 0.040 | 0.25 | 0.290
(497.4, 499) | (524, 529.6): 0.030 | 0.26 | 0.290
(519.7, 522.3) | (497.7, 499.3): 0.060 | 0.20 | 0.260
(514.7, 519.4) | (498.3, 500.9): -0.060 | 0.32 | 0.260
